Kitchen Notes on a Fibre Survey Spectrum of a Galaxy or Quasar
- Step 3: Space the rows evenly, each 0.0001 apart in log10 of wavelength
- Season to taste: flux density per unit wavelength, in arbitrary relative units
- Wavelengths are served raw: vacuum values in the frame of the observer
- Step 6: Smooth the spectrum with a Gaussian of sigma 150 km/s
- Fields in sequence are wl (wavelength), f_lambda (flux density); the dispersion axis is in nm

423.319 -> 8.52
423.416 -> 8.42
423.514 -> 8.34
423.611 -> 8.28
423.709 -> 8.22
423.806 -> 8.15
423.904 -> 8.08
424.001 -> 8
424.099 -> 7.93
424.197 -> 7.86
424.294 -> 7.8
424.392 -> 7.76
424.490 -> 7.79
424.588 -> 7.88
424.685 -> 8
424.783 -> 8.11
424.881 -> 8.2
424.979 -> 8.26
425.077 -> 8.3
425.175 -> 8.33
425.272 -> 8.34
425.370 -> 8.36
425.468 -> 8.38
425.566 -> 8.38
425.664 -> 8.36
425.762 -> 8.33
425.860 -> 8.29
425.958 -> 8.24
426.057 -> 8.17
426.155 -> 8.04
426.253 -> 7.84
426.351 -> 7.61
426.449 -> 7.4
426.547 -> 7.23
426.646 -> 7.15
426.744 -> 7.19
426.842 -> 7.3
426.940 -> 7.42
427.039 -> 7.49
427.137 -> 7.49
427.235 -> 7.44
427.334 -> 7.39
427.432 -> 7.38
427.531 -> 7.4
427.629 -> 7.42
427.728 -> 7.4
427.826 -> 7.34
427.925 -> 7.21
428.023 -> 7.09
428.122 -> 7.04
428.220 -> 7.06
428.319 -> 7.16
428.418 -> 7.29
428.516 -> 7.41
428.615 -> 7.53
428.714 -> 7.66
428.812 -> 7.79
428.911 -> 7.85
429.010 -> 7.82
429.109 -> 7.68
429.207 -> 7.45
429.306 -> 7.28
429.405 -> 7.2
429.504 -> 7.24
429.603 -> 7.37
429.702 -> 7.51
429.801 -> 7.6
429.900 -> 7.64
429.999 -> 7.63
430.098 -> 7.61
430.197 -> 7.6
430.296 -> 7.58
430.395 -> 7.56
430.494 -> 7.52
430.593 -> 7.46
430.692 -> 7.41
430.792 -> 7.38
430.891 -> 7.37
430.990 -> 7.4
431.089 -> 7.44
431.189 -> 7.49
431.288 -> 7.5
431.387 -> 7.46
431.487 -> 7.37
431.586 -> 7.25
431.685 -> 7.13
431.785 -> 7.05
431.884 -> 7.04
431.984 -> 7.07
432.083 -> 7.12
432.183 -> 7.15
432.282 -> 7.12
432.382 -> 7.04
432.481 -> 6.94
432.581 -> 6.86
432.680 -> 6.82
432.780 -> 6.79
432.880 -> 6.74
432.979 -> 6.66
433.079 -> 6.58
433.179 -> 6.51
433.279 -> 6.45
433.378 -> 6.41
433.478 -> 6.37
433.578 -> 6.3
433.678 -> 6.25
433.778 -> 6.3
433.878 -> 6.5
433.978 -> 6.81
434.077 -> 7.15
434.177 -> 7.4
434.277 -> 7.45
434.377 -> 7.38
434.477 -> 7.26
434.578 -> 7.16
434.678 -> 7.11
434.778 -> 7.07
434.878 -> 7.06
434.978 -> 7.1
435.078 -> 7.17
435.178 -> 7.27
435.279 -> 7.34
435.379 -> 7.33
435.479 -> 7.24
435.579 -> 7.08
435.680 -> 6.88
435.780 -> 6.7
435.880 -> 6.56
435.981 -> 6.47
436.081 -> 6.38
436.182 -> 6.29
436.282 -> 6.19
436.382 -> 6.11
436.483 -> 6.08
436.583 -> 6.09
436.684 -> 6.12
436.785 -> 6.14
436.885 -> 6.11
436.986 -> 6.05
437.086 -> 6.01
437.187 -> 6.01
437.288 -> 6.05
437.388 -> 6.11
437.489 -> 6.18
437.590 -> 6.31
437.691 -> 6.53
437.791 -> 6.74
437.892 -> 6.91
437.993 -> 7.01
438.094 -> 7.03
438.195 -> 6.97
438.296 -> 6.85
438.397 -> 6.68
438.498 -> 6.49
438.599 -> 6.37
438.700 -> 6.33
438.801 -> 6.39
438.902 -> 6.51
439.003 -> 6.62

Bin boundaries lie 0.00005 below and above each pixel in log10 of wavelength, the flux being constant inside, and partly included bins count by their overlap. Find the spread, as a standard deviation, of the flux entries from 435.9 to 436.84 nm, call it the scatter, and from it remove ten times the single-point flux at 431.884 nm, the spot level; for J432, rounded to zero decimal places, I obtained -70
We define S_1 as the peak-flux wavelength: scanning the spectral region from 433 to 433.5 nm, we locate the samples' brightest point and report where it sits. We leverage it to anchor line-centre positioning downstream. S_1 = 433.079 nm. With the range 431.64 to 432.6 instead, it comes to 432.183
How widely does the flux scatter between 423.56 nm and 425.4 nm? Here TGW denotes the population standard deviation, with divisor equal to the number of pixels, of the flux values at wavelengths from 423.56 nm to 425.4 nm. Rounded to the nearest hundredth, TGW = 0.20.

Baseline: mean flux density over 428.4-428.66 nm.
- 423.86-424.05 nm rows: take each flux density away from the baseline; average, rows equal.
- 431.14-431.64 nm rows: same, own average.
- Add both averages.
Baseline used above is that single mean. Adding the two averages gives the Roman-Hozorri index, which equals -0.6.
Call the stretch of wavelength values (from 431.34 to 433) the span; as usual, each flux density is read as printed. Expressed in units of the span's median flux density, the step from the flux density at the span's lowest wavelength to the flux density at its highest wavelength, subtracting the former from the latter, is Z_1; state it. -0.113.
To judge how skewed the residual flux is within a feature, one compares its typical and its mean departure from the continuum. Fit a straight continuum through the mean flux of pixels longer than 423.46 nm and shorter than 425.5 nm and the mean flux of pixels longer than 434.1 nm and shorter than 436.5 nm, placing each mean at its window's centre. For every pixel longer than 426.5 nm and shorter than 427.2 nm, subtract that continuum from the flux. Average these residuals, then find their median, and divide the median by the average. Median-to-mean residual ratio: 1.05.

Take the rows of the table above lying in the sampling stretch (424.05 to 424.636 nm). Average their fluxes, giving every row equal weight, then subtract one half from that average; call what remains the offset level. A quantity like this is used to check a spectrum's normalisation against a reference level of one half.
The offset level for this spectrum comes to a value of 7.3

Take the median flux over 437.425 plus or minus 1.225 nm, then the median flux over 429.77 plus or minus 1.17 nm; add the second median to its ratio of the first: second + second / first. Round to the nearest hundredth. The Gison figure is 8.76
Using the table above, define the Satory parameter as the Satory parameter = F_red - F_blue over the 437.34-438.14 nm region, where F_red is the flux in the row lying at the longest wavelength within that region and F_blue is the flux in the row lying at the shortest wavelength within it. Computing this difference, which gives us 0.92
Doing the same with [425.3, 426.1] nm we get -0.19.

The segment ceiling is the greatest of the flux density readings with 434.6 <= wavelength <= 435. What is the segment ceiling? 7.11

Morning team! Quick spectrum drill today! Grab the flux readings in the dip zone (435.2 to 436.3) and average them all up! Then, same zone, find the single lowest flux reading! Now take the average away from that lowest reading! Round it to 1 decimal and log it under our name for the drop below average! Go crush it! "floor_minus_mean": -0.6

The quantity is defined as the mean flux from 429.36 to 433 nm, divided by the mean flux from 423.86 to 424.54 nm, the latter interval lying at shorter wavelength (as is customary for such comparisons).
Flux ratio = 0.92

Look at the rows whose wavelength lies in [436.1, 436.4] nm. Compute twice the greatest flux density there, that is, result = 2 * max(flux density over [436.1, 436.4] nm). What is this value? 12.6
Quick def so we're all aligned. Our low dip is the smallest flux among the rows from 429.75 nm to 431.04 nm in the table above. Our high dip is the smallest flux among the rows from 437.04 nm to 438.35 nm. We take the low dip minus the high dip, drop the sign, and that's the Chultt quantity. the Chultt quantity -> 1.4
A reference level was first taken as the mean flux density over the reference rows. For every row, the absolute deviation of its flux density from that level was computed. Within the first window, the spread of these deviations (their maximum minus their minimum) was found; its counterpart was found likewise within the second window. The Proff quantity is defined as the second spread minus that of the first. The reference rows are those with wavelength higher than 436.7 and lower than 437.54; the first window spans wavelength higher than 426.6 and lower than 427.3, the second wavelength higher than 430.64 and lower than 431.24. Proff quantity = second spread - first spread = -0.22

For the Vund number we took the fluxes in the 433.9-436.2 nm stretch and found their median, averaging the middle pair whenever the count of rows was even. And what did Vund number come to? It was 7.1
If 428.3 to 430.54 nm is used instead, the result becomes 7.6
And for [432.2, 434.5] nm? 6.8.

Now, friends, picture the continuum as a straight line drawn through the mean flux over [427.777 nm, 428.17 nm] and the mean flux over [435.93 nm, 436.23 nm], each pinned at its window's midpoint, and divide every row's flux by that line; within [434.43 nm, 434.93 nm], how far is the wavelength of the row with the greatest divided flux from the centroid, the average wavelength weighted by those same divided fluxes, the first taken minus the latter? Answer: -0.20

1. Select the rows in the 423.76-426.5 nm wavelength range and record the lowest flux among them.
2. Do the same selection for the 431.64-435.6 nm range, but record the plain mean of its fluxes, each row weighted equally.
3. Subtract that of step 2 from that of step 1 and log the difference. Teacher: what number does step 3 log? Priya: 0.46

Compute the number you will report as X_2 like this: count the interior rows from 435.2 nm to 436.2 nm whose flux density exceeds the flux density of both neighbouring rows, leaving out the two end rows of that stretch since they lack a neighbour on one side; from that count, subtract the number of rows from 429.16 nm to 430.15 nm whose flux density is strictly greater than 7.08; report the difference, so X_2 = -10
